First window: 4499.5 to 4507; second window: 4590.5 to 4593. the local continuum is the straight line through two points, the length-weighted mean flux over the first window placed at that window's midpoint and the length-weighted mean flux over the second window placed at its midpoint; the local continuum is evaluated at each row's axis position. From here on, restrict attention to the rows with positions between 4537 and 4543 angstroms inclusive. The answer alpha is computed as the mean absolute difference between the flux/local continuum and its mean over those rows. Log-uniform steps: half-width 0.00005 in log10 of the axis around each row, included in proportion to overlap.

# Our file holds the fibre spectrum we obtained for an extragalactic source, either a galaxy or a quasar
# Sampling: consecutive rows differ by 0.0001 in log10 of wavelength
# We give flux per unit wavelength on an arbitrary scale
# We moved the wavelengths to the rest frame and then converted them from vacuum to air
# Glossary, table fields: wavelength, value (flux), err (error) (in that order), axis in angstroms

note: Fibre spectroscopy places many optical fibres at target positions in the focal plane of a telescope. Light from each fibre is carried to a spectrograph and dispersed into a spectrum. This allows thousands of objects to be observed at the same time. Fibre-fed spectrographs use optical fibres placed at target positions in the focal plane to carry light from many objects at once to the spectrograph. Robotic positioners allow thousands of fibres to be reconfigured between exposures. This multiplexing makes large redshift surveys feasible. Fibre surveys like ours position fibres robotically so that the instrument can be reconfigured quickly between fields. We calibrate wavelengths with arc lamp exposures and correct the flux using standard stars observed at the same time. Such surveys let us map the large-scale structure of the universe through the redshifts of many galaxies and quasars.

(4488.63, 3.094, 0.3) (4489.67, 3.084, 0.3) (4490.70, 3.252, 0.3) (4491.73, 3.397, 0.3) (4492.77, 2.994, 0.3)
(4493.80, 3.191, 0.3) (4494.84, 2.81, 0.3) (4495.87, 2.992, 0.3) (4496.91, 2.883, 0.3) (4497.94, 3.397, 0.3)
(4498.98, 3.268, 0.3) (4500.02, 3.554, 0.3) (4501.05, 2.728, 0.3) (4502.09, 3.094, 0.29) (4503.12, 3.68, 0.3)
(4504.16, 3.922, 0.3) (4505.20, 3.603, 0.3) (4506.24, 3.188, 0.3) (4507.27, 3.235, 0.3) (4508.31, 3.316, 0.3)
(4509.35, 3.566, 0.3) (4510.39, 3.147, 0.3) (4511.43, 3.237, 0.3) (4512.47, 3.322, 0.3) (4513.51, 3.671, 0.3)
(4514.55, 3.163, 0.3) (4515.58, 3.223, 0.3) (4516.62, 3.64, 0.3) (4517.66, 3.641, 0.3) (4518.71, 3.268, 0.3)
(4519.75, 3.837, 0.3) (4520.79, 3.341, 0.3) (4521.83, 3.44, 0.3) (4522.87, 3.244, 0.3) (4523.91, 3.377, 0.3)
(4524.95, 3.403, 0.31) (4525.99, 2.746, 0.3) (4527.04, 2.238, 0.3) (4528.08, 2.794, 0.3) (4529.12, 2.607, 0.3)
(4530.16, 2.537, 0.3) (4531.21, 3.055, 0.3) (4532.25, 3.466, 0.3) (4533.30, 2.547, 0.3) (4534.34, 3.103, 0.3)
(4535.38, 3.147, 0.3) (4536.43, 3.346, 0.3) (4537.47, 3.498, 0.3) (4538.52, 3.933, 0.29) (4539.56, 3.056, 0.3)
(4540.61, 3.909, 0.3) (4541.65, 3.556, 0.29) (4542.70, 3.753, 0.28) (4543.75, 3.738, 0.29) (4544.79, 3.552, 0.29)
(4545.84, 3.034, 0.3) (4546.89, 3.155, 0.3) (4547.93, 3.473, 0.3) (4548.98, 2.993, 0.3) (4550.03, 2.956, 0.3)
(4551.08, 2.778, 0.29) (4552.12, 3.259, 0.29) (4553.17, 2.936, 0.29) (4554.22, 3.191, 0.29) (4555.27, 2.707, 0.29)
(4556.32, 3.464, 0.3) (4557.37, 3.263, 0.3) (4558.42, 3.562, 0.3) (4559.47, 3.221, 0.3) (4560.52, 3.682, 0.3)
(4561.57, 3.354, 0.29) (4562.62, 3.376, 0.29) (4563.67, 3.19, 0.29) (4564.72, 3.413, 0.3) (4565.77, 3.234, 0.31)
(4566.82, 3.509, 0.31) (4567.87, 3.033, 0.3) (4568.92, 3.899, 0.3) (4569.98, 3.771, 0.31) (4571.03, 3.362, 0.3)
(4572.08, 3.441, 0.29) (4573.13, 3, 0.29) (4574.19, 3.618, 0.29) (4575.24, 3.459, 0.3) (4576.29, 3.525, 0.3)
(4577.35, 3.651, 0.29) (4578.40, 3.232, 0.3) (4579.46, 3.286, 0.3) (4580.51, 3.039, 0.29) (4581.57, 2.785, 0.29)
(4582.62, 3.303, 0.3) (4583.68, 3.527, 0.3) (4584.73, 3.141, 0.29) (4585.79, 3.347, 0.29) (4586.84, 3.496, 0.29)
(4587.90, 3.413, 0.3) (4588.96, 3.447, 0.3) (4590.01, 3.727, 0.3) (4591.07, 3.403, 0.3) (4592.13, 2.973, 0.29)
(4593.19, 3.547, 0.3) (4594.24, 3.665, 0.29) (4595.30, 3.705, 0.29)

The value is 0.0747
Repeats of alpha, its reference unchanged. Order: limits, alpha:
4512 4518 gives 0.0620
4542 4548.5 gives 0.0712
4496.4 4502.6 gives 0.0740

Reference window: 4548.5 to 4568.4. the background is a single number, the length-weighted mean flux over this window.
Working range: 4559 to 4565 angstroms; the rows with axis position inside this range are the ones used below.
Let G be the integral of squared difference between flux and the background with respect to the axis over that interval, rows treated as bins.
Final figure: 0.3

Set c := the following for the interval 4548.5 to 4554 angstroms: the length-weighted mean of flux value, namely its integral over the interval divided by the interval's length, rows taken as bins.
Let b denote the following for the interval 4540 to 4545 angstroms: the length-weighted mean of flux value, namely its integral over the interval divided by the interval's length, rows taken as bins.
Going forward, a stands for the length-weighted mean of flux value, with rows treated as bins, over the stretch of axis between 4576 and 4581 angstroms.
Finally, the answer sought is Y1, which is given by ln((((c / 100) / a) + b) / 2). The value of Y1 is 0.62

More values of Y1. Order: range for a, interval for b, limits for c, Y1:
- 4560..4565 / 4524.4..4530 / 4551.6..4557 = 0.32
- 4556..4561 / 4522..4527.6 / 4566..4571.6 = 0.42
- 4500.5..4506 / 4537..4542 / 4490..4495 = 0.59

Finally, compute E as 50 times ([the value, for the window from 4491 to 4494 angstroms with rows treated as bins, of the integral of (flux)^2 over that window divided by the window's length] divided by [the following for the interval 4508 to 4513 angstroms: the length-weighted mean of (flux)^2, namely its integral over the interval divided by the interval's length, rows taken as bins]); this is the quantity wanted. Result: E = 47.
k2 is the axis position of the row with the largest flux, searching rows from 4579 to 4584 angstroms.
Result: 4583.68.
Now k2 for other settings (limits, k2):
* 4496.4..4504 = 4503.12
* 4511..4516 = 4513.51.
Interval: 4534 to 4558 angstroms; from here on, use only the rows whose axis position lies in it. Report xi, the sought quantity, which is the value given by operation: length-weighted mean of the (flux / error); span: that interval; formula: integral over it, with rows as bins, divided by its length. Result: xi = 11.2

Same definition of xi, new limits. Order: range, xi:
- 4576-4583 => 11.0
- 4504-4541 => 10.9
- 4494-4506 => 10.9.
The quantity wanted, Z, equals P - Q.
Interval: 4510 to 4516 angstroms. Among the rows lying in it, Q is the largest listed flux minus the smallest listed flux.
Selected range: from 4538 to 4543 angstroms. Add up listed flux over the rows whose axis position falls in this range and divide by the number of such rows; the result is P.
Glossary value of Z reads 3.12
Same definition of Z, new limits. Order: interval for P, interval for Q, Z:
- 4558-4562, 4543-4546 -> 2.75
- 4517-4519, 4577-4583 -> 2.59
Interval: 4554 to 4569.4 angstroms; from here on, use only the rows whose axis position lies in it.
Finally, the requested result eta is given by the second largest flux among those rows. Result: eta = 3.682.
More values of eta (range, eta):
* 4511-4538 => 3.671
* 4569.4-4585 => 3.651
